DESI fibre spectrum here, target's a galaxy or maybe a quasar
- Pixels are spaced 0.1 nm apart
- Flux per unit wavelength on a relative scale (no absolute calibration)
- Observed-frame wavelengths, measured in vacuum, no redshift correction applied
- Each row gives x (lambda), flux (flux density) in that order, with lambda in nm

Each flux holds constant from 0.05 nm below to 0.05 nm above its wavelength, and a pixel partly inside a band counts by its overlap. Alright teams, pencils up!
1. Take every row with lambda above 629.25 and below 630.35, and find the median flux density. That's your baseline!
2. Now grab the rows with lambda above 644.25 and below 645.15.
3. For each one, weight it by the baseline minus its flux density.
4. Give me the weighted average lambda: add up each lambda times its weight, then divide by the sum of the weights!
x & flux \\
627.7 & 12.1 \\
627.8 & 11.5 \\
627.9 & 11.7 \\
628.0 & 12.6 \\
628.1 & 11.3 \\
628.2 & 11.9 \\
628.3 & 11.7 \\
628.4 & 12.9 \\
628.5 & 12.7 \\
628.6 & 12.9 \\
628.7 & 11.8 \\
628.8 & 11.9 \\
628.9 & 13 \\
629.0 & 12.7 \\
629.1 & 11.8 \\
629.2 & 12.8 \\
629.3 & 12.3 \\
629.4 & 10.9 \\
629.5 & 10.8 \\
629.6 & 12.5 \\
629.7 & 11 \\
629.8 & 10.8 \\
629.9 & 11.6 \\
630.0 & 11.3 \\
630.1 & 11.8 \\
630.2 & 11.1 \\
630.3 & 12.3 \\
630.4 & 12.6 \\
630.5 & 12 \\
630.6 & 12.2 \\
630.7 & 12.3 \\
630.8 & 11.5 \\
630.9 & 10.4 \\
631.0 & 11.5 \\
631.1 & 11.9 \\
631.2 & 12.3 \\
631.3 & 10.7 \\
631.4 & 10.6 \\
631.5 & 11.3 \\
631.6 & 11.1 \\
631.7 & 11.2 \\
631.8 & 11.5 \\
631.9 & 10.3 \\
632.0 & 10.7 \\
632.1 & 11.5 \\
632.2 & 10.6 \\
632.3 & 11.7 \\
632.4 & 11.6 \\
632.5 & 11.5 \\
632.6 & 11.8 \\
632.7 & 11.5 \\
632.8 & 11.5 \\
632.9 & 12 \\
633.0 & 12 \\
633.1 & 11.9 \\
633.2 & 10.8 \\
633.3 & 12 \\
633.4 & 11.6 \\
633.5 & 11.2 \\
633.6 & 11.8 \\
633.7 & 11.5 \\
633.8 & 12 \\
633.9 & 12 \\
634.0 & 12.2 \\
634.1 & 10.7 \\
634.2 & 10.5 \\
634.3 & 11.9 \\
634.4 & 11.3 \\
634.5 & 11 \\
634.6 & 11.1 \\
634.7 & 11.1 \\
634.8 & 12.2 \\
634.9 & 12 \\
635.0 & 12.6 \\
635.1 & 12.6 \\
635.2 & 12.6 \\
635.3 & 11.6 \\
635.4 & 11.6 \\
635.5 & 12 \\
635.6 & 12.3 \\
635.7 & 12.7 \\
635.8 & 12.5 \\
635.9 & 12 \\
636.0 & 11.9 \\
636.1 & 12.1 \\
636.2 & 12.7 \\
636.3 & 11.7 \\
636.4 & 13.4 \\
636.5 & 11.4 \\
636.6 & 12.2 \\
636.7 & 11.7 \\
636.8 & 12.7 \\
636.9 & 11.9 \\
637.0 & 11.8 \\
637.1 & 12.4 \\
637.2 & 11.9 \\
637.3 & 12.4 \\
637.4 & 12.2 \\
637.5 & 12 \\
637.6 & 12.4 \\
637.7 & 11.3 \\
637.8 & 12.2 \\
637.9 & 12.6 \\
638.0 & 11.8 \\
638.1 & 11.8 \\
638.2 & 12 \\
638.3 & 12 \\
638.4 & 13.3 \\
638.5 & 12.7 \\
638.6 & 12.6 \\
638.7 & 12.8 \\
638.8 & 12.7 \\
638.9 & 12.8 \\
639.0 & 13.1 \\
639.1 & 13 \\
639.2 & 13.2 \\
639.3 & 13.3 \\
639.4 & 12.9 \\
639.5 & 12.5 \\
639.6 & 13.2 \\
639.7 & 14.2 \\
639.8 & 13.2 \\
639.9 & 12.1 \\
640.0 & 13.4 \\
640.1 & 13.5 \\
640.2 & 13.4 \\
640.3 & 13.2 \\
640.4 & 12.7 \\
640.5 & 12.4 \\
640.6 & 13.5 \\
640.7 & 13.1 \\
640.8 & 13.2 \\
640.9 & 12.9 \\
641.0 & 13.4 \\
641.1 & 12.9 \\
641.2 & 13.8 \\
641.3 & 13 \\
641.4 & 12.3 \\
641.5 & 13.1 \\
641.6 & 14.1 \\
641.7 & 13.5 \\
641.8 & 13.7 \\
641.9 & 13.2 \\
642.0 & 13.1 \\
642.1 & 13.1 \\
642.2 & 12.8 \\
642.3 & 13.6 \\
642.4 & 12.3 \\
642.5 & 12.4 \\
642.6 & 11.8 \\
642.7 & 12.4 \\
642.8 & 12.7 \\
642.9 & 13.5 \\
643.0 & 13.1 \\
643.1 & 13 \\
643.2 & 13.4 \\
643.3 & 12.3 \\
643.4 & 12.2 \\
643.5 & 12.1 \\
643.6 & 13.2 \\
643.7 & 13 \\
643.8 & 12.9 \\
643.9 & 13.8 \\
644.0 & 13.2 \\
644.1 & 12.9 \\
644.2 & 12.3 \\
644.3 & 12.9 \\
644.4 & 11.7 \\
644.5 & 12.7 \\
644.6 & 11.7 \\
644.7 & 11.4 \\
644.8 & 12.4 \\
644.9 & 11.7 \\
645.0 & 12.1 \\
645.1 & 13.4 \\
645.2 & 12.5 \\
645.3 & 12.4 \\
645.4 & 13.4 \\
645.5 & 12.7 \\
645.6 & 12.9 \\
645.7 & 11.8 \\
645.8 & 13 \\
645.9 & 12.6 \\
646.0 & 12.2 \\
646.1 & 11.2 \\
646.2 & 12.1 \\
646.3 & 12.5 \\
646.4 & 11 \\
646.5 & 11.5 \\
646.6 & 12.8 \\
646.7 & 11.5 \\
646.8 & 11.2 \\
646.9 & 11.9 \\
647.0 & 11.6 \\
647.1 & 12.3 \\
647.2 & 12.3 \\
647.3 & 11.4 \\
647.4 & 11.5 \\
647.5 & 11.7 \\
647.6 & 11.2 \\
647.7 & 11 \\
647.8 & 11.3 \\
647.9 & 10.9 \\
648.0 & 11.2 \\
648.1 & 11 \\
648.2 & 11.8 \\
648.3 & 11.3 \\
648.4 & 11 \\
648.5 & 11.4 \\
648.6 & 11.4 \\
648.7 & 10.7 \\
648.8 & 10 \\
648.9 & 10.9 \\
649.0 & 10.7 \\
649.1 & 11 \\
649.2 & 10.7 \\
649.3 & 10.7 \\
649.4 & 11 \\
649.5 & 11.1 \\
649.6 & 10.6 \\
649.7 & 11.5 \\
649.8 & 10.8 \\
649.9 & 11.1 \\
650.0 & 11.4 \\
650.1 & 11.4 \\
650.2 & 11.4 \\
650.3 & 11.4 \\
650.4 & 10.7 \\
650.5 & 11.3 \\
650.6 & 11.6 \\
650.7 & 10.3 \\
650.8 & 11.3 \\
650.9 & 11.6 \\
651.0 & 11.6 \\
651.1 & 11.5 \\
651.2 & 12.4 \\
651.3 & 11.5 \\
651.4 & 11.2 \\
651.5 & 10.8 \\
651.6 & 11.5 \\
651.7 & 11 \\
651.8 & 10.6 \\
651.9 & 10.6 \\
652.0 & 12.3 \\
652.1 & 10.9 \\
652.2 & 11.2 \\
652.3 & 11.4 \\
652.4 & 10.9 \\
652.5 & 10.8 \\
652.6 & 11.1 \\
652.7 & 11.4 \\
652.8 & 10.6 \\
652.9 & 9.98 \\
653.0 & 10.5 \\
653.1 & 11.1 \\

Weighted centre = 644.72 nm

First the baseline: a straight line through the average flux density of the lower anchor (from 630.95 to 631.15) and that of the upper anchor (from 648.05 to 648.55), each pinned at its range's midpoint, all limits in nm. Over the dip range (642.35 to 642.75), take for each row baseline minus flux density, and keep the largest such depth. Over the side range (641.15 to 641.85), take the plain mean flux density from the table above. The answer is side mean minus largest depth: 13.7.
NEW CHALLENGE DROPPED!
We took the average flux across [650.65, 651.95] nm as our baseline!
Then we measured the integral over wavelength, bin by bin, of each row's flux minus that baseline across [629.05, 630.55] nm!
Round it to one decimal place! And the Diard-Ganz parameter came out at 0.7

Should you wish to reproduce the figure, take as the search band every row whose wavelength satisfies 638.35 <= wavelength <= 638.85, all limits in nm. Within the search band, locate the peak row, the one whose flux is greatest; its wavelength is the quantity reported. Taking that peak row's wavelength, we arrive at 638.4 nm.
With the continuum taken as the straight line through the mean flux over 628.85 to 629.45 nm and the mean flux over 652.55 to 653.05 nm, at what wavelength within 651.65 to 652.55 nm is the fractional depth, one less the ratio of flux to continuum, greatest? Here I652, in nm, 651.8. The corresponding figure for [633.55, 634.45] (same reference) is 634.2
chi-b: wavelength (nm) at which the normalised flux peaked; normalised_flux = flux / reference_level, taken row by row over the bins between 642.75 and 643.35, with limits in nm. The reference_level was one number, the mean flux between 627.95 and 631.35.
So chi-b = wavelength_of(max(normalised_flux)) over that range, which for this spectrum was 642.9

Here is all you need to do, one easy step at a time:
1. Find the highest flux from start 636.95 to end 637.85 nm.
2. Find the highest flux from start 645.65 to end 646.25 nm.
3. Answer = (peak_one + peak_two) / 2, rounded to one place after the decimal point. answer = 12.7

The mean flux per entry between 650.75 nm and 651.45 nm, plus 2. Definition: 13.6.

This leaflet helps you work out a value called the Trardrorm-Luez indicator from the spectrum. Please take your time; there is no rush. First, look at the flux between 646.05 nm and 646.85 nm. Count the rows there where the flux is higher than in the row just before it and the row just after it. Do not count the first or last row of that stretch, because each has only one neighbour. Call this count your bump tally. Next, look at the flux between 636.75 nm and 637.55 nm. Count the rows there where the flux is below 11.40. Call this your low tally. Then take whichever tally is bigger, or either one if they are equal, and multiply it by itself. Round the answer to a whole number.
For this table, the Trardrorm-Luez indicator 4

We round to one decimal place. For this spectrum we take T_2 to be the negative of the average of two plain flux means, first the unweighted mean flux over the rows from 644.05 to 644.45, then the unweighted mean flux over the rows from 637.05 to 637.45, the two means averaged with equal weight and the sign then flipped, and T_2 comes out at -12.3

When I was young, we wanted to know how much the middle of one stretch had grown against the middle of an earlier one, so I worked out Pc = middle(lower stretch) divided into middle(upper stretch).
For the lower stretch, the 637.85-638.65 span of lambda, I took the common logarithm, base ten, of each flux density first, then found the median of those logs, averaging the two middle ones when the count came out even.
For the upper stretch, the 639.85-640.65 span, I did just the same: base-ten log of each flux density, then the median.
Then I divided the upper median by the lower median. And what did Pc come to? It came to 1.03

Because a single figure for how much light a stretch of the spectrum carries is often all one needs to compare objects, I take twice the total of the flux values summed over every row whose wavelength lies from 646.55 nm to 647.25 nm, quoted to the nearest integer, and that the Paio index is 167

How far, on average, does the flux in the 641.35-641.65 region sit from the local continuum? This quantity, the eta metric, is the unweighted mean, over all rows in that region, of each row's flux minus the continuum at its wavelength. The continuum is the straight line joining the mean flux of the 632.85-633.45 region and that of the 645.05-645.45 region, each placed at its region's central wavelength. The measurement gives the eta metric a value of 0.62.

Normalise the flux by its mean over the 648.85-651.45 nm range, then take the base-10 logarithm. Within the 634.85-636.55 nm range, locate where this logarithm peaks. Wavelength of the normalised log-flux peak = 636.4 nm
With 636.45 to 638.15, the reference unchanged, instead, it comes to 636.8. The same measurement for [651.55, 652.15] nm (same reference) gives 652.0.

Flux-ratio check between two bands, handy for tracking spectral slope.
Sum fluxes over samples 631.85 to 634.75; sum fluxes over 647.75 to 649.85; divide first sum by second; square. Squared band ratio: 2.1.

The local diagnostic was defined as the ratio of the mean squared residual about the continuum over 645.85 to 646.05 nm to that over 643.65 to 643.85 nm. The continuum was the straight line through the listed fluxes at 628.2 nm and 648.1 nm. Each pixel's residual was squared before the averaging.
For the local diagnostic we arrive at 0.6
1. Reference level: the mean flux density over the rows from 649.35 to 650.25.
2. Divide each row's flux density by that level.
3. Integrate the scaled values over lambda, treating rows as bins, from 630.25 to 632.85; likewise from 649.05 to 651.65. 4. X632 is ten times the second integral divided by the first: 9.8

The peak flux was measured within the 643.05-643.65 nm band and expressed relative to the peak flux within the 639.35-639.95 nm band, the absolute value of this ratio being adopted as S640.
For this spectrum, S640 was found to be 0.94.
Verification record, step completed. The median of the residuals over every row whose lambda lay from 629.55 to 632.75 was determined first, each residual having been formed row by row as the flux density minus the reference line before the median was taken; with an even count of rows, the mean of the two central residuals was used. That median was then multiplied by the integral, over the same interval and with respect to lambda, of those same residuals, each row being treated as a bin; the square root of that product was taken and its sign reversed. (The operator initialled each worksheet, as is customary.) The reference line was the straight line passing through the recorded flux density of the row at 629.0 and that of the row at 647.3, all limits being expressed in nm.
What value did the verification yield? -1.9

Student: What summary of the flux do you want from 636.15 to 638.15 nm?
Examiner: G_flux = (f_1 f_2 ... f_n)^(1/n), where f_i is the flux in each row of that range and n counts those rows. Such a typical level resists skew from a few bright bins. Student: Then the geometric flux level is 12.1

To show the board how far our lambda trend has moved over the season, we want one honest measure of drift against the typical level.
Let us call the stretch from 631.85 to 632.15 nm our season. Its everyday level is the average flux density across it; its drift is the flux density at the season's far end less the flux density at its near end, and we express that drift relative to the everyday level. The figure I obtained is 0.11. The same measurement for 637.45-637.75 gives -0.06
